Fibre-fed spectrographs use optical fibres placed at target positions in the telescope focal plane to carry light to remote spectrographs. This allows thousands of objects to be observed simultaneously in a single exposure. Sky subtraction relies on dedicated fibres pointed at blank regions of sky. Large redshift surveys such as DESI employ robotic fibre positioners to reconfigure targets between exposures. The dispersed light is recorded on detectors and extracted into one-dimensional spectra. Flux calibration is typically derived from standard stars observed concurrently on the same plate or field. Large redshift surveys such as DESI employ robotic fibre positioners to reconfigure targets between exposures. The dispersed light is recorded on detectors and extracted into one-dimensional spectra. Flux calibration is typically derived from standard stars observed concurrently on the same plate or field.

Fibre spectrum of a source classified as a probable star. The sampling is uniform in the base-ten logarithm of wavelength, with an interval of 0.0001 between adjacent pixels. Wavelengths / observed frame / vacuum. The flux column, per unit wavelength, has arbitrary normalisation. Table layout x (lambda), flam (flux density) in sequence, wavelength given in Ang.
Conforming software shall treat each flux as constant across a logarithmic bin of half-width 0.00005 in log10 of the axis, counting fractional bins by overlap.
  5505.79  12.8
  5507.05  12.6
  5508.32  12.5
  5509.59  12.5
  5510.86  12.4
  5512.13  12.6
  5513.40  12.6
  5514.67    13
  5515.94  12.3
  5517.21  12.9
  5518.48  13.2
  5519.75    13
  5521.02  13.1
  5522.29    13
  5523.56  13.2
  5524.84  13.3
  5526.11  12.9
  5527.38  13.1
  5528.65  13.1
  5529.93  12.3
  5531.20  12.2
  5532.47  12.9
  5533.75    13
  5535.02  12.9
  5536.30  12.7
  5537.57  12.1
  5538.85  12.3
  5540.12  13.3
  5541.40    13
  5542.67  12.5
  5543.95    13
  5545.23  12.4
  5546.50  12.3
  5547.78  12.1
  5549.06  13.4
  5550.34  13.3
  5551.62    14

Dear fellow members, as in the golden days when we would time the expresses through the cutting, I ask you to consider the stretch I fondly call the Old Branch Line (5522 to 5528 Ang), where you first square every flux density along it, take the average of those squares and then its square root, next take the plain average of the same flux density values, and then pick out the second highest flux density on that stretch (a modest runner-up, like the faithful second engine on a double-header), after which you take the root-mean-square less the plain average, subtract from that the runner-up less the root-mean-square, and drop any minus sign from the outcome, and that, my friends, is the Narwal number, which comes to 0.10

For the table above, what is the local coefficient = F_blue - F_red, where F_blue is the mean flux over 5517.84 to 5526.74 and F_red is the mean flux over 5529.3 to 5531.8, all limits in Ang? 0.8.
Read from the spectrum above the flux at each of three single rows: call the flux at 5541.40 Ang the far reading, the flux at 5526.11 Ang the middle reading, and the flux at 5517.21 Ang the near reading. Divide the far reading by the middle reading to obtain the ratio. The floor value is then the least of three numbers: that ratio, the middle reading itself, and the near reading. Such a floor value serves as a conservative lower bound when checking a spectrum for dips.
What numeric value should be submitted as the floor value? 1.01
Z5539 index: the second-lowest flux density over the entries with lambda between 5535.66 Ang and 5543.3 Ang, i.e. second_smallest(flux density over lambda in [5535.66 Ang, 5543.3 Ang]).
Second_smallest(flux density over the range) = 12.3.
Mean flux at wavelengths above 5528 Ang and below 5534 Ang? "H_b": 12.7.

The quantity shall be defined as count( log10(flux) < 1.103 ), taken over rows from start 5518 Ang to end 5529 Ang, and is 0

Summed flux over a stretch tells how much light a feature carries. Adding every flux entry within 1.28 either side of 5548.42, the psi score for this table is 25.5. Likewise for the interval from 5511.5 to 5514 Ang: 25.2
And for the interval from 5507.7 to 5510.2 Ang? 25.0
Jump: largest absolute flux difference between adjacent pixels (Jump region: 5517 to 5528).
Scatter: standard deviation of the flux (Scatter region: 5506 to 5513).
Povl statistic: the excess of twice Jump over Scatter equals 0.7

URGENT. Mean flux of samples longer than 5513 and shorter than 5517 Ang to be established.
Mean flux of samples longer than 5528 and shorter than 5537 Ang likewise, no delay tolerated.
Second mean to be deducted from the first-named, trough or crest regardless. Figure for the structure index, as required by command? -0.1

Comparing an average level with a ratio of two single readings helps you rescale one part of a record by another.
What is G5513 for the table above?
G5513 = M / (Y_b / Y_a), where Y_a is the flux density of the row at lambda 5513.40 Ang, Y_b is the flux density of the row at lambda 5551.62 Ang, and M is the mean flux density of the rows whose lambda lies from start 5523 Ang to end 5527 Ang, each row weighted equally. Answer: 11.8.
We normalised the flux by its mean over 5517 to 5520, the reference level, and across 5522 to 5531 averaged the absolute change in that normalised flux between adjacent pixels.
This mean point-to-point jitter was 0.0217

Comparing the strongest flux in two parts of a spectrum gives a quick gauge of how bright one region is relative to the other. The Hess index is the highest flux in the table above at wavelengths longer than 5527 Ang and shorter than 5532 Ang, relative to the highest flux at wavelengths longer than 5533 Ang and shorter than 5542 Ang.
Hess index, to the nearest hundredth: 0.98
